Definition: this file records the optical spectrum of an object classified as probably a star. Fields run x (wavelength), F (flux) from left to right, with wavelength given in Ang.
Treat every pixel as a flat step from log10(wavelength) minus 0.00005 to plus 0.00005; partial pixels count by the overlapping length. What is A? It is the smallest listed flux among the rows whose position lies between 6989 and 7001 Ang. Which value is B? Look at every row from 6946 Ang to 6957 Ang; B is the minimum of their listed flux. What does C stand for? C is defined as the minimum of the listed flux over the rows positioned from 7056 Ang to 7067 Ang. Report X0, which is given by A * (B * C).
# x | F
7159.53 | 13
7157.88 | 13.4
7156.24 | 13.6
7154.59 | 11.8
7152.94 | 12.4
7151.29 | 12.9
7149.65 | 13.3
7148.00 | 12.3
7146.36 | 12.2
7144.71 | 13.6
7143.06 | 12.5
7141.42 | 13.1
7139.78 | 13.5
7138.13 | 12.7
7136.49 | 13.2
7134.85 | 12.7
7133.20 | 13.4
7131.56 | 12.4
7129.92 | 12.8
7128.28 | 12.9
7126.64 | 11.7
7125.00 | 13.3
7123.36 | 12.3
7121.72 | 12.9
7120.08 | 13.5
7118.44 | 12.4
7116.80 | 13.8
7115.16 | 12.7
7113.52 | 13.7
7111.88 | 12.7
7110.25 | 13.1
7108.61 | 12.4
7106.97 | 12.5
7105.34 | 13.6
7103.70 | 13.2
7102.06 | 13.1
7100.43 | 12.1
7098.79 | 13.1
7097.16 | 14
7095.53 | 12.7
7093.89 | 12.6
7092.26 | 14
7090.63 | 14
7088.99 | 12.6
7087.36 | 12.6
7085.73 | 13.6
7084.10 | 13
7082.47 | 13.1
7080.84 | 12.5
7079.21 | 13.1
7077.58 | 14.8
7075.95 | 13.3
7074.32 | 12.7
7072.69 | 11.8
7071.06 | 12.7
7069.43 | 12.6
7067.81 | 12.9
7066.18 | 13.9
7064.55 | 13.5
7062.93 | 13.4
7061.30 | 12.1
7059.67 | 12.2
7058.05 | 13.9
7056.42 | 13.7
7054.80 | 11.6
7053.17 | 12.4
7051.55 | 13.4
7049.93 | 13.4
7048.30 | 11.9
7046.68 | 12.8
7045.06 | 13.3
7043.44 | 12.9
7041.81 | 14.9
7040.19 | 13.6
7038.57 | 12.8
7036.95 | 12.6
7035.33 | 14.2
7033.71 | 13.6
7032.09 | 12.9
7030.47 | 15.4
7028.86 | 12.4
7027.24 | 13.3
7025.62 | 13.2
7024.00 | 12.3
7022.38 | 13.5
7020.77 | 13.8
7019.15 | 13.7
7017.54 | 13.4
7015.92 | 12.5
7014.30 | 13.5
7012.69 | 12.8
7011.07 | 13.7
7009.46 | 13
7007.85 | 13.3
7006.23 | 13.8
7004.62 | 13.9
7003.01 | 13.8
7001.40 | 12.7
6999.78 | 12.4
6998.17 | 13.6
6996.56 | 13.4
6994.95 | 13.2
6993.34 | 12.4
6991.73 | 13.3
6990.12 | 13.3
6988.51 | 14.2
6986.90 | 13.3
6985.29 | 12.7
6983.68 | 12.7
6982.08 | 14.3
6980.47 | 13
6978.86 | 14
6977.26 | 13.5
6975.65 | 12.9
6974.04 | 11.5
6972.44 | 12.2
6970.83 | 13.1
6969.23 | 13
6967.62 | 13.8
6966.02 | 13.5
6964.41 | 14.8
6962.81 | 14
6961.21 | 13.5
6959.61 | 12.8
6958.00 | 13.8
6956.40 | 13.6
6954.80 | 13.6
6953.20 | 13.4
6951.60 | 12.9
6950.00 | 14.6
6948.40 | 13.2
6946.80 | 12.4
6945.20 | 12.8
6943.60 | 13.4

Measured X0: 1860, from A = 12.4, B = 12.4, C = 12.1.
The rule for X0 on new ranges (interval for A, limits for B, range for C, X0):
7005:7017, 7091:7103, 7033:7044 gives 1906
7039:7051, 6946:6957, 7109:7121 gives 1830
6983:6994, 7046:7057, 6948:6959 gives 1856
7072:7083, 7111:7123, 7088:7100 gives 1844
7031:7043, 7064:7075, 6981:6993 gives 1888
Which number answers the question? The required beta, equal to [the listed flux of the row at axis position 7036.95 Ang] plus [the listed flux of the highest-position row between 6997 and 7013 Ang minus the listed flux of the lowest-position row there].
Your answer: 11.80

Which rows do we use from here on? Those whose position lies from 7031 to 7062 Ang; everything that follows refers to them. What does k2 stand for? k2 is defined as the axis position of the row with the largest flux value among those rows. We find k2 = 7041.81 Ang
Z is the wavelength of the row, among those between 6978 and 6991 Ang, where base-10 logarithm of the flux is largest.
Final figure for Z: 6982.08 Ang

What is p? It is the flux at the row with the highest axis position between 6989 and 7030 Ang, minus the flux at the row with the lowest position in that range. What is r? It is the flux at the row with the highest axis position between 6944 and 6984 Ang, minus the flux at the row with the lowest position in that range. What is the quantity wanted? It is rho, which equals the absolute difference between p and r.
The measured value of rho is 0.8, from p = -0.9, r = -0.1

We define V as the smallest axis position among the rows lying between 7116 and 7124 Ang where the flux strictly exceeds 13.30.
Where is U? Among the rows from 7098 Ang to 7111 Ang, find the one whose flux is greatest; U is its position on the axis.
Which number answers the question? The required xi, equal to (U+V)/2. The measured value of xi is 7111.1 Ang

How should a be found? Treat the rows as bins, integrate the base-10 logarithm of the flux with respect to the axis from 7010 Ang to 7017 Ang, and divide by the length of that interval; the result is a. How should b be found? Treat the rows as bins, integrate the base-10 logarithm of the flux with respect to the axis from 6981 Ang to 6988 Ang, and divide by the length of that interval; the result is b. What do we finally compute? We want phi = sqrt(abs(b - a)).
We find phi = 0.076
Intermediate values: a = 1.12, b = 1.12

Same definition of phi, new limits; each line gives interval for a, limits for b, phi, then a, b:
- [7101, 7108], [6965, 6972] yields 0.092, 1.12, 1.12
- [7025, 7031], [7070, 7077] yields 0.167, 1.13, 1.10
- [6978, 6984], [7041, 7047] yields 0.062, 1.13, 1.13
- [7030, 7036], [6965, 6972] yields 0.140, 1.14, 1.12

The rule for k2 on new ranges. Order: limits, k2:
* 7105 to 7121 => 7116.80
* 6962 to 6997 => 6964.41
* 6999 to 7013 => 7004.62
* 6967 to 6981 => 6978.86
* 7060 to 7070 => 7066.18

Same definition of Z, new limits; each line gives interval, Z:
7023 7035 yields 7030.47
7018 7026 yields 7020.77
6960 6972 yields 6964.41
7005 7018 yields 7006.23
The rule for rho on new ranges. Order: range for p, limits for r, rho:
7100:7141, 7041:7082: 3.8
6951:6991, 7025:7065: 0.1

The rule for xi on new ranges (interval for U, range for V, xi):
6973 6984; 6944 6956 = 6966.0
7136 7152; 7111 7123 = 7129.1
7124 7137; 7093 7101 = 7115.2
